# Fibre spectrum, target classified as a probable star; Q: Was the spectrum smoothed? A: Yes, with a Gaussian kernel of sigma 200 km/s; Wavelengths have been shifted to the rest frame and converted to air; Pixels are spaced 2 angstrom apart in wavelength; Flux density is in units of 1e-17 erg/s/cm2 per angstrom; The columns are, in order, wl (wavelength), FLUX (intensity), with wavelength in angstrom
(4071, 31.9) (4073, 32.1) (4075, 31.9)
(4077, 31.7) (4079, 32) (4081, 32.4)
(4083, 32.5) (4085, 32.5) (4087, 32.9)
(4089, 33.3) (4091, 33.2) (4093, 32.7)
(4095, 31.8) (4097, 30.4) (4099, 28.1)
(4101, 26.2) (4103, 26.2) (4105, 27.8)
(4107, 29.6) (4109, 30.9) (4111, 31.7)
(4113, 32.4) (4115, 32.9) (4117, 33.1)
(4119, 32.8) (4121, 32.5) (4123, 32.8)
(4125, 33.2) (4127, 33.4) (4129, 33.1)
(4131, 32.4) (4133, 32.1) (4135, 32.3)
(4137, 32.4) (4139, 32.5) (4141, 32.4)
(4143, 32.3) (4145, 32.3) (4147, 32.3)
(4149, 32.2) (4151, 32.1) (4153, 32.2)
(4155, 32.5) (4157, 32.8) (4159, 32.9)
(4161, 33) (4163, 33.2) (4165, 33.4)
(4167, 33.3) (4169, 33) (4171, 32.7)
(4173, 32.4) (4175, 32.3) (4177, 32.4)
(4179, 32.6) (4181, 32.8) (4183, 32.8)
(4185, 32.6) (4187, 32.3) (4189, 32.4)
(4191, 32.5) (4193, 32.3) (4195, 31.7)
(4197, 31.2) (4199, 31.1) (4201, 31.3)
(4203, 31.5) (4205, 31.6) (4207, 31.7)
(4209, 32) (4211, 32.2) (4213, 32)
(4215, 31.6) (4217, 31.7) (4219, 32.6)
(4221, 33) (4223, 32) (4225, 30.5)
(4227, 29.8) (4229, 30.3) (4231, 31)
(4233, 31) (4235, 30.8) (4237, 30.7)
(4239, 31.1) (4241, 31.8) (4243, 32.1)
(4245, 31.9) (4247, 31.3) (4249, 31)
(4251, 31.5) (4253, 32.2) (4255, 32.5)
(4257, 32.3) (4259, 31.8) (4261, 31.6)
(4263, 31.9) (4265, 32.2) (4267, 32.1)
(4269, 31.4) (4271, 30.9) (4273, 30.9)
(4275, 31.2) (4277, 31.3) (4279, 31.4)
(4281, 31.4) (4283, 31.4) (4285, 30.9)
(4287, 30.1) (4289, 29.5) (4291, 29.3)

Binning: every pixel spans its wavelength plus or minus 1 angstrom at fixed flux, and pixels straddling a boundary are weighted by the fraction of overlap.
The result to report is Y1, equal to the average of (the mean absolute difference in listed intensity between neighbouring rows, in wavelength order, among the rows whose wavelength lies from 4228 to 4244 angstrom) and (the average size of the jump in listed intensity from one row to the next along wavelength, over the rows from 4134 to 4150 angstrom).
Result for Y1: 0.207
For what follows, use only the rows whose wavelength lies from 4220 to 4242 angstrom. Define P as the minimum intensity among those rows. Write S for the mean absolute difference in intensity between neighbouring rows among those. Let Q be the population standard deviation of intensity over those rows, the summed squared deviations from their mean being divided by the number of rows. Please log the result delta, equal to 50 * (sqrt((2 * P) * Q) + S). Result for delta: 384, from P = 29.8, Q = 0.8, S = 0.58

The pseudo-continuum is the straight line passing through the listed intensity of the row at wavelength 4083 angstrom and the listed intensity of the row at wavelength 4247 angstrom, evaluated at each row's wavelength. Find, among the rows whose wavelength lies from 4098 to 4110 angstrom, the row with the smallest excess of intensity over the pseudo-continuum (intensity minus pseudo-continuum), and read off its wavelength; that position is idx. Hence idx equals 4101 angstrom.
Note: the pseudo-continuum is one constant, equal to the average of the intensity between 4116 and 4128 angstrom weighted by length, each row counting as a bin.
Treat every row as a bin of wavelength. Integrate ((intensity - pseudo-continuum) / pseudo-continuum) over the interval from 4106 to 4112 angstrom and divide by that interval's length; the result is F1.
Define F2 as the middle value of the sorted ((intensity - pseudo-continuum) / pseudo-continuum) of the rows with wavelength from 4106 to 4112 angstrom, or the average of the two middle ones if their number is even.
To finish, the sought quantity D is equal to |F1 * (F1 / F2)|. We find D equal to 0.073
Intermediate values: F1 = -0.068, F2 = -0.063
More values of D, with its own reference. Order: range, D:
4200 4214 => 0.035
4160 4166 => 0.007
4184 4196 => 0.022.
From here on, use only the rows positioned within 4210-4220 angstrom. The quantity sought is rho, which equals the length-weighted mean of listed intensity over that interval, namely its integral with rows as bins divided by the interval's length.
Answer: 32.0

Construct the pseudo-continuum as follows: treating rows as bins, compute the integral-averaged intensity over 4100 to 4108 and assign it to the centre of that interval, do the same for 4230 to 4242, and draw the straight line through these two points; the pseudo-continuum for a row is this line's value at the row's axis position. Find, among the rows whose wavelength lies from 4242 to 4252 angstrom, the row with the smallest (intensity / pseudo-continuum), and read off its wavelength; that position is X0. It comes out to 4249 angstrom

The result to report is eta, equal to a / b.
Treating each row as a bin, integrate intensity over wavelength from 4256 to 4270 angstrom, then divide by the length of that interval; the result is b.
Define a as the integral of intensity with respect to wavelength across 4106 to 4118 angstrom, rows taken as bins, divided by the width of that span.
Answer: 1.00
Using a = 31.8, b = 31.9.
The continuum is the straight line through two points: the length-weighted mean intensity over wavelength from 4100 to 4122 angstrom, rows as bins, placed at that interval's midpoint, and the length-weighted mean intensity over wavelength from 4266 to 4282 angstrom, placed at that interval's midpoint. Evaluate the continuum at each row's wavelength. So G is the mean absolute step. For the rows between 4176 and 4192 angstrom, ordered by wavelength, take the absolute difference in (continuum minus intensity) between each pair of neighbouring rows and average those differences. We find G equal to 0.16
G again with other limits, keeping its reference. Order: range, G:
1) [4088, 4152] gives 0.57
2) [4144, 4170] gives 0.16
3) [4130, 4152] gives 0.11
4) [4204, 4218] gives 0.21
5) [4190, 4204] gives 0.30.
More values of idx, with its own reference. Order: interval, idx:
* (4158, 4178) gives 4175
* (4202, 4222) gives 4203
